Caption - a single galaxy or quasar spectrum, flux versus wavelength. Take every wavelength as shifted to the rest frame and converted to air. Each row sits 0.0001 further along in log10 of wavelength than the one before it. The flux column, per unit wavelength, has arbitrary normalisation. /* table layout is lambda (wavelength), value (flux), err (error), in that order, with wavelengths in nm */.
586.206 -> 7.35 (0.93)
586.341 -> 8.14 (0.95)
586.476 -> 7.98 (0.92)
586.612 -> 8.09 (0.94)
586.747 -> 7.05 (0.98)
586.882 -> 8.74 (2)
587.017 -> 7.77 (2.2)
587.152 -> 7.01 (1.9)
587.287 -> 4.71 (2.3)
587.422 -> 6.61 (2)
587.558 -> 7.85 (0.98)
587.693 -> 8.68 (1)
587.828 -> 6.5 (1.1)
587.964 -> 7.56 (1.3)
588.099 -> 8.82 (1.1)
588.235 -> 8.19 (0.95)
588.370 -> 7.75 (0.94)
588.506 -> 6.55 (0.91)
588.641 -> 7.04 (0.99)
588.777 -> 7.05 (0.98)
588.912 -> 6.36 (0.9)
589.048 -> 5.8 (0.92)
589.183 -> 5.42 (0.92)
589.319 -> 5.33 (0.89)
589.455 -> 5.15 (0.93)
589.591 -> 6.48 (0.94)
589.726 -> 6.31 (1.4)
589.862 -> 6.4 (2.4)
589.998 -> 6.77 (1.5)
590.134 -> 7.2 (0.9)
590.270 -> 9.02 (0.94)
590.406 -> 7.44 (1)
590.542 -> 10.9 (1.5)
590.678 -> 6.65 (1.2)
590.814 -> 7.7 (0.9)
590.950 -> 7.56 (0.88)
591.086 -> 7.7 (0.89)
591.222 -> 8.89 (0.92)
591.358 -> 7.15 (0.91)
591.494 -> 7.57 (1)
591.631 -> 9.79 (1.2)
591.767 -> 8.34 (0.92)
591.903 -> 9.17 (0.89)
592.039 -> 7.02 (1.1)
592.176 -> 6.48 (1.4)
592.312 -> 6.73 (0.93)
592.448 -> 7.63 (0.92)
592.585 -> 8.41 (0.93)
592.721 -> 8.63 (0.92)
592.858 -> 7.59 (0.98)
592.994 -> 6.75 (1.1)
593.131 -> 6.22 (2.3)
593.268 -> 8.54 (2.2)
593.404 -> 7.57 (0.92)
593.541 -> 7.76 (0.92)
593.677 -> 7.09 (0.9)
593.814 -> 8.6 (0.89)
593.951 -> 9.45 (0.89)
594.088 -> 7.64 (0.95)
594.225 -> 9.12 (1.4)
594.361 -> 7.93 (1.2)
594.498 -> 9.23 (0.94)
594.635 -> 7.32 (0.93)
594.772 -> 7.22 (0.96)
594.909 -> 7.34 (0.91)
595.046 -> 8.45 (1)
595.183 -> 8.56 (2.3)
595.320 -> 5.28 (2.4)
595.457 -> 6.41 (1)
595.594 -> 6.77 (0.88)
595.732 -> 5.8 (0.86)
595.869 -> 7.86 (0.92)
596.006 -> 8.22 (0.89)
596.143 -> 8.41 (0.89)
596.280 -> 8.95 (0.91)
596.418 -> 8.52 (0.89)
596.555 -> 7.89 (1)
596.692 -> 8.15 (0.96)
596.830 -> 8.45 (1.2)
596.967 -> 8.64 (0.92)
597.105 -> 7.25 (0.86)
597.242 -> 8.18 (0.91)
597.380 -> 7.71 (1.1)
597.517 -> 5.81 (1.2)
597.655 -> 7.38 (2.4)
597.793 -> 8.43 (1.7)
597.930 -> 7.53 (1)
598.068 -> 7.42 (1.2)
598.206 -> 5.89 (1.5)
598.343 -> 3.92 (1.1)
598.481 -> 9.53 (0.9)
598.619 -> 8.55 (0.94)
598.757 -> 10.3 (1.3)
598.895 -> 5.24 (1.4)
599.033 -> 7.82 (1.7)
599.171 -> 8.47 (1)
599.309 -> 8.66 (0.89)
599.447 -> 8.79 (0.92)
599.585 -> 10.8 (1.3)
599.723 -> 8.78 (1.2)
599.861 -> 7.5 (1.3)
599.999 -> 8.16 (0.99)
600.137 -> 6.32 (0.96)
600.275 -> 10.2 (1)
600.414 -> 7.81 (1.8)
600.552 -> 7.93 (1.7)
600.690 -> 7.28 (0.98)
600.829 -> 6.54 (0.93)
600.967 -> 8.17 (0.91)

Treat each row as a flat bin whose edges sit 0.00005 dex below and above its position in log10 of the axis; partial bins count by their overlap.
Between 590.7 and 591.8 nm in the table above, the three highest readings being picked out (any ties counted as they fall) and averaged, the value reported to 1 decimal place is 9.0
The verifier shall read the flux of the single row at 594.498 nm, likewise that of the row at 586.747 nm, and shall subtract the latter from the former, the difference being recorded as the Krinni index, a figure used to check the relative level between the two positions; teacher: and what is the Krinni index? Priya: 2.2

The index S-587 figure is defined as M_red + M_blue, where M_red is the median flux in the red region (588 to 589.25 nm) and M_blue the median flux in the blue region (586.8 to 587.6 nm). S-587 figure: 14.4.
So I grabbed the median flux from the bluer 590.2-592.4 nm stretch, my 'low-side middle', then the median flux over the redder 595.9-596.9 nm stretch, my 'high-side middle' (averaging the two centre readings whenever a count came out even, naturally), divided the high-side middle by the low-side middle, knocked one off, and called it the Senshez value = 0.10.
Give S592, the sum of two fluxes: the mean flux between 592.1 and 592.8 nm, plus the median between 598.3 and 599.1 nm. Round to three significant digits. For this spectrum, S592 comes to 15.8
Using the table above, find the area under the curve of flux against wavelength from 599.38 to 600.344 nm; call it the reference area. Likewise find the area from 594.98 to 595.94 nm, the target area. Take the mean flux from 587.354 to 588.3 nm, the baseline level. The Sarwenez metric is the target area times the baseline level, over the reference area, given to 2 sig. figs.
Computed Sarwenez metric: 6.2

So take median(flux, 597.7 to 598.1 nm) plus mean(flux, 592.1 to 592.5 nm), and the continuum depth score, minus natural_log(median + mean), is -2.67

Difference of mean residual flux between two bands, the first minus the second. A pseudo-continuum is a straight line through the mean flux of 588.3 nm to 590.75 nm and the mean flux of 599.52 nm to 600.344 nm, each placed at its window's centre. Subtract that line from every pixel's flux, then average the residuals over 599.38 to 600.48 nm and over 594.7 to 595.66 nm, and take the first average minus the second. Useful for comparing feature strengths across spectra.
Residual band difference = 0.6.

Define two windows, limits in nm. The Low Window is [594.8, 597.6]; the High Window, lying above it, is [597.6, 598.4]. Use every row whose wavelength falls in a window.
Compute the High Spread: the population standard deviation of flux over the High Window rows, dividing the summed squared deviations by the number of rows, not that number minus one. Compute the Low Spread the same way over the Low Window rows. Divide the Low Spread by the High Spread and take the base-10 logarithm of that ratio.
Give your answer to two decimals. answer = -0.15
